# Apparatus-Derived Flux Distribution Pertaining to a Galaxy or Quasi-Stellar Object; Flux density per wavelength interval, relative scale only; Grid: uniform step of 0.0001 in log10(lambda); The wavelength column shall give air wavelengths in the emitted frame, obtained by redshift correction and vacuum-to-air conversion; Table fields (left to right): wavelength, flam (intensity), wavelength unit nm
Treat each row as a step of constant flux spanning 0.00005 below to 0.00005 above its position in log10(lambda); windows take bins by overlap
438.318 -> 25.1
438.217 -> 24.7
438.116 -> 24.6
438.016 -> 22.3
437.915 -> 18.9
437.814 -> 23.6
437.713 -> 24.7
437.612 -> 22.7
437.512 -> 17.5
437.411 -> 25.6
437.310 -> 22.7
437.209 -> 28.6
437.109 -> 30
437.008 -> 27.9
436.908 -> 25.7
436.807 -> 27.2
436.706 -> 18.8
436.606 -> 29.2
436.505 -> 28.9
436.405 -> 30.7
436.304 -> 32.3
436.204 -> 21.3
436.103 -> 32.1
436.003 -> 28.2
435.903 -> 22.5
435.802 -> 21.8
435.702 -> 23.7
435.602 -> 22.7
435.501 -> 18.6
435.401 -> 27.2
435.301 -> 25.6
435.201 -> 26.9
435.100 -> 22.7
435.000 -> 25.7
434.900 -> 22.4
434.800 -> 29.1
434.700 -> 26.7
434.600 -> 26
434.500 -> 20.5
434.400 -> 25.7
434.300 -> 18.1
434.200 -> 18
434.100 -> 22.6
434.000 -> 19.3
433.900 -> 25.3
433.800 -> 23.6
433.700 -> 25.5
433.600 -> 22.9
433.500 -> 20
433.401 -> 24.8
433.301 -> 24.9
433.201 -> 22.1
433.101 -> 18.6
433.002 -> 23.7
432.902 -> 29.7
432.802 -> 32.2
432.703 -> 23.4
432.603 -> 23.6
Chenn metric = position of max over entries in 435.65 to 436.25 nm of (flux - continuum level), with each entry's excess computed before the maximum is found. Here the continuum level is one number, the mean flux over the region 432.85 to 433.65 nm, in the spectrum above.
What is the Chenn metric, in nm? 436.103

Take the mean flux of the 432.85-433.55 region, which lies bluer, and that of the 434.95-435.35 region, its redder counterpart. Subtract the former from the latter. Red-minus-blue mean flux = 1.8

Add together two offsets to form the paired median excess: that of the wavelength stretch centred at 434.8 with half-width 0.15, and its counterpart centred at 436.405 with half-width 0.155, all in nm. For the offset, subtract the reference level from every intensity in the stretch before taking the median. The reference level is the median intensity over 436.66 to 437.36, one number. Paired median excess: 3.0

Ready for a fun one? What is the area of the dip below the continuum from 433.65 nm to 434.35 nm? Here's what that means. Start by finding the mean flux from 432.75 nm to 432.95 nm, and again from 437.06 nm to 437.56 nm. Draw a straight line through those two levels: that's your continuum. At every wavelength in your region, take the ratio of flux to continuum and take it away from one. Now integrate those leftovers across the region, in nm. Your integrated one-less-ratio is 0.18 nm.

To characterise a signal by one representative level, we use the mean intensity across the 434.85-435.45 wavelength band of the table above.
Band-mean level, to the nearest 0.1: 25.1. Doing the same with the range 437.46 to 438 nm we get 21.5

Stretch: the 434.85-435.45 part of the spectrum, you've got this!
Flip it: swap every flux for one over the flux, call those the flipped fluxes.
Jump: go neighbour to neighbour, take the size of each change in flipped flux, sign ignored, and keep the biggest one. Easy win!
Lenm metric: 0.007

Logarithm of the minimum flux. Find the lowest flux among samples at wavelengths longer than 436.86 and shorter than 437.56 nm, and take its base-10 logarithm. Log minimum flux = 1.24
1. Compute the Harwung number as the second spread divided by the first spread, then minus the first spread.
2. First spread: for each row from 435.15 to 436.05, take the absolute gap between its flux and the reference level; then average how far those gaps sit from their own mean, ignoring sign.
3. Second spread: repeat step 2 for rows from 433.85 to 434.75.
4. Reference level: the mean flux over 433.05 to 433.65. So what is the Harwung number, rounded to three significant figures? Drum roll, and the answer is -1.39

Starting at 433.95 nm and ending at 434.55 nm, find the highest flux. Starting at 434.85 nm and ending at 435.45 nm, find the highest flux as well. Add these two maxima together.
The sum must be 52.9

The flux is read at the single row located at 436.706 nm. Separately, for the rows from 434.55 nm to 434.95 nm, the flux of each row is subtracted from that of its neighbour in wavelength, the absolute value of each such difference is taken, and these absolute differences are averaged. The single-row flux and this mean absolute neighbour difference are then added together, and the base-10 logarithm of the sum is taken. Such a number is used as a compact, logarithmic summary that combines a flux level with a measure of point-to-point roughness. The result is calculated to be 1.34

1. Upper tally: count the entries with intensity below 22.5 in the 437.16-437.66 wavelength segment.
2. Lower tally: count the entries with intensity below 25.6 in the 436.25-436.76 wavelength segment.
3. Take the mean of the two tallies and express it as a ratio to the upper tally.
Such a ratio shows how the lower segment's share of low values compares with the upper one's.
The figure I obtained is 1.0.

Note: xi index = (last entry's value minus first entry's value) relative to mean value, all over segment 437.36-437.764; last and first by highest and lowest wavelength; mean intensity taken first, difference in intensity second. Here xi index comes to -0.04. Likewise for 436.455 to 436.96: -0.12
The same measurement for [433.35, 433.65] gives -0.08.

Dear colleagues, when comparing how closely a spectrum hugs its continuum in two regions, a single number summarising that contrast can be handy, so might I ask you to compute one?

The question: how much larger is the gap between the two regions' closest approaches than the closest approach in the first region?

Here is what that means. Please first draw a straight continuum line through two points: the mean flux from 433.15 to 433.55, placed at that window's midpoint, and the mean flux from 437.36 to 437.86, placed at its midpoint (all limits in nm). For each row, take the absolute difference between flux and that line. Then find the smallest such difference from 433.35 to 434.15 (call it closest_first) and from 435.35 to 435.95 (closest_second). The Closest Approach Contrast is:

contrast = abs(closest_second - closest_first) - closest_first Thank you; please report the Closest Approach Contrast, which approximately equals 0.10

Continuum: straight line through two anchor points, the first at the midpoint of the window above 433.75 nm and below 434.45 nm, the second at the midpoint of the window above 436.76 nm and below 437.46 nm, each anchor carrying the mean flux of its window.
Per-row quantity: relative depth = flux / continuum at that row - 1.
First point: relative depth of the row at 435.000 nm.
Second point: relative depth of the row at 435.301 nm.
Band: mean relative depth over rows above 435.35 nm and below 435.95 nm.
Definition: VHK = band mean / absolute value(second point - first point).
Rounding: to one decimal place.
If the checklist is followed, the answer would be -2.4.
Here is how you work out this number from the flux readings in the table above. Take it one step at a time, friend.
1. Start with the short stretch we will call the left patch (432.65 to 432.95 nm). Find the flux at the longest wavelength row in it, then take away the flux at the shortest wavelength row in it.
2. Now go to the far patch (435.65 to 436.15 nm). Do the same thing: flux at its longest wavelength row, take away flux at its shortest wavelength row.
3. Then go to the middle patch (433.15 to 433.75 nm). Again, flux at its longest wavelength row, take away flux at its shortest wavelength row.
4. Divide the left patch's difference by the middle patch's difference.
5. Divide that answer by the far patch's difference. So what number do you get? 0.22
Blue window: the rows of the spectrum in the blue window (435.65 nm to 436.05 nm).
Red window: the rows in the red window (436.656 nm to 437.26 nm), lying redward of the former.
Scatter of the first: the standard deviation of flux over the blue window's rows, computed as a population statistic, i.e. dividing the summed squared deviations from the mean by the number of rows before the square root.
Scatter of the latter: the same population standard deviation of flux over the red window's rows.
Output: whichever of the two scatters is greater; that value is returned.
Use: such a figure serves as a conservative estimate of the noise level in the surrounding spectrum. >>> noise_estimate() 3.6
